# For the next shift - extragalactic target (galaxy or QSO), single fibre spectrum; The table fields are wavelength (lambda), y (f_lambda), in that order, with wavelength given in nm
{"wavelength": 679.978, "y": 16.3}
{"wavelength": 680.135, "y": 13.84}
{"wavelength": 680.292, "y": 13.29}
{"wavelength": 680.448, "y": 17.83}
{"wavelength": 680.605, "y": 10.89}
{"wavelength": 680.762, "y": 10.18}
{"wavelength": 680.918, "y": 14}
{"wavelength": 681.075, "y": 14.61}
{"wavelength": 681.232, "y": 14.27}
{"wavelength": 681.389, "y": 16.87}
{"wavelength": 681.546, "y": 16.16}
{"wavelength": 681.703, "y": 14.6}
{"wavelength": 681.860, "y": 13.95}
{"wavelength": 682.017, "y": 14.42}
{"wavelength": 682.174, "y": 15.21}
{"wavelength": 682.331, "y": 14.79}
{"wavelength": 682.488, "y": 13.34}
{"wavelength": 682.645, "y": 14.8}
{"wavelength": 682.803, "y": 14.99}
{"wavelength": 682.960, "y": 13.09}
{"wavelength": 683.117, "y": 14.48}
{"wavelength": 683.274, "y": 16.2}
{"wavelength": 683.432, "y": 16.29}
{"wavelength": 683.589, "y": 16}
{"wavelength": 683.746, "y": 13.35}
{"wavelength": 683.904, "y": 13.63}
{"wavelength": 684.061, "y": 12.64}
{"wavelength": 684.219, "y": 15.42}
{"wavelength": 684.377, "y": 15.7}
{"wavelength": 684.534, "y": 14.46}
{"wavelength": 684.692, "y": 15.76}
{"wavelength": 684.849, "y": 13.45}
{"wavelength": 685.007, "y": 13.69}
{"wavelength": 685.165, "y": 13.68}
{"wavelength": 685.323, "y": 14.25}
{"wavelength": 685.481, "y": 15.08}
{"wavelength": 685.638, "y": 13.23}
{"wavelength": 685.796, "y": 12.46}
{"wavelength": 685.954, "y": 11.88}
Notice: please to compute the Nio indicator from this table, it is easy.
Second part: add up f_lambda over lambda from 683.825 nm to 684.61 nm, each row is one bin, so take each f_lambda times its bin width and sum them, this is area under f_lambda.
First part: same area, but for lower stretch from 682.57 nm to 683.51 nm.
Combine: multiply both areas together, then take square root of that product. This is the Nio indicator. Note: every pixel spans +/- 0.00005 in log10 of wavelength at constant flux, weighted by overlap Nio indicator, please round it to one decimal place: 12.6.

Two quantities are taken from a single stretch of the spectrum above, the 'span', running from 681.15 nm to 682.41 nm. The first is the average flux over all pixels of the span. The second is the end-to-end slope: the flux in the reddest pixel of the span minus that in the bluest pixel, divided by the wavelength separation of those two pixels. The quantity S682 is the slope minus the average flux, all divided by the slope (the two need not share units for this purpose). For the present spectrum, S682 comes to -31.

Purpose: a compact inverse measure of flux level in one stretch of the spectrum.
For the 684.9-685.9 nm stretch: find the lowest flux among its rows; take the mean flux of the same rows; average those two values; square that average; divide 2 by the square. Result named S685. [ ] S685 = 0.0117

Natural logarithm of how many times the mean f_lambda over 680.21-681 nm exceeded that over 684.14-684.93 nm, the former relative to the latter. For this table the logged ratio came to -0.12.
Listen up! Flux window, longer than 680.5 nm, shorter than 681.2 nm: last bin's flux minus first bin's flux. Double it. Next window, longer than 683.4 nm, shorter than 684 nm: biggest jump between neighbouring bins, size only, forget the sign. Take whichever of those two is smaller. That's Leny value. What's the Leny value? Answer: 3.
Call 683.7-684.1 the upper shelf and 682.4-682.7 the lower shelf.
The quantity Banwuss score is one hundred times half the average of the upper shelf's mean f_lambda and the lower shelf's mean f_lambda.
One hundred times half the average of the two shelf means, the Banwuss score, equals 682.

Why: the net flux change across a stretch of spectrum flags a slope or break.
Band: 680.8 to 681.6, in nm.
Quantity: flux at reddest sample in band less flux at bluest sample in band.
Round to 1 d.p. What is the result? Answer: 2.2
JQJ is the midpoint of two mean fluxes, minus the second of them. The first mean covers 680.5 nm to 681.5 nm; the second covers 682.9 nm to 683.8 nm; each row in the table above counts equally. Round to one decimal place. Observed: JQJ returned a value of -0.7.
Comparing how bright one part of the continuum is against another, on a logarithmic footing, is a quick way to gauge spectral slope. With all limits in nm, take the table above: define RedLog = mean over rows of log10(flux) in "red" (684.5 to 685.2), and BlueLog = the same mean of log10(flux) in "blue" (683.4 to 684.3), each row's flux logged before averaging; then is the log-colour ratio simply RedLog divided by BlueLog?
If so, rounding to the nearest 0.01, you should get 0.99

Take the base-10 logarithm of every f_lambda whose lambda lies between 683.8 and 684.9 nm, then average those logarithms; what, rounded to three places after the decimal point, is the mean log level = 1.158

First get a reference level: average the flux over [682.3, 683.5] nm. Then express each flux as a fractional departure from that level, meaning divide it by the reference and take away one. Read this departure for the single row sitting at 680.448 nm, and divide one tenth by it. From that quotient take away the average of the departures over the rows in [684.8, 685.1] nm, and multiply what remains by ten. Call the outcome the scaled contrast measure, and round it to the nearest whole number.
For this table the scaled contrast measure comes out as 6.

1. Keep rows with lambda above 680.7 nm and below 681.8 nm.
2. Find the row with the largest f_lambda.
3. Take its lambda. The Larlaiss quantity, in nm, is 681.389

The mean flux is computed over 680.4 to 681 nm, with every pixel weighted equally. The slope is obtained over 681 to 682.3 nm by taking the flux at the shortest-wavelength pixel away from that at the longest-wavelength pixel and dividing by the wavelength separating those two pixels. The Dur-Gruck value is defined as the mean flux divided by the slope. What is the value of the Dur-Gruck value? 24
